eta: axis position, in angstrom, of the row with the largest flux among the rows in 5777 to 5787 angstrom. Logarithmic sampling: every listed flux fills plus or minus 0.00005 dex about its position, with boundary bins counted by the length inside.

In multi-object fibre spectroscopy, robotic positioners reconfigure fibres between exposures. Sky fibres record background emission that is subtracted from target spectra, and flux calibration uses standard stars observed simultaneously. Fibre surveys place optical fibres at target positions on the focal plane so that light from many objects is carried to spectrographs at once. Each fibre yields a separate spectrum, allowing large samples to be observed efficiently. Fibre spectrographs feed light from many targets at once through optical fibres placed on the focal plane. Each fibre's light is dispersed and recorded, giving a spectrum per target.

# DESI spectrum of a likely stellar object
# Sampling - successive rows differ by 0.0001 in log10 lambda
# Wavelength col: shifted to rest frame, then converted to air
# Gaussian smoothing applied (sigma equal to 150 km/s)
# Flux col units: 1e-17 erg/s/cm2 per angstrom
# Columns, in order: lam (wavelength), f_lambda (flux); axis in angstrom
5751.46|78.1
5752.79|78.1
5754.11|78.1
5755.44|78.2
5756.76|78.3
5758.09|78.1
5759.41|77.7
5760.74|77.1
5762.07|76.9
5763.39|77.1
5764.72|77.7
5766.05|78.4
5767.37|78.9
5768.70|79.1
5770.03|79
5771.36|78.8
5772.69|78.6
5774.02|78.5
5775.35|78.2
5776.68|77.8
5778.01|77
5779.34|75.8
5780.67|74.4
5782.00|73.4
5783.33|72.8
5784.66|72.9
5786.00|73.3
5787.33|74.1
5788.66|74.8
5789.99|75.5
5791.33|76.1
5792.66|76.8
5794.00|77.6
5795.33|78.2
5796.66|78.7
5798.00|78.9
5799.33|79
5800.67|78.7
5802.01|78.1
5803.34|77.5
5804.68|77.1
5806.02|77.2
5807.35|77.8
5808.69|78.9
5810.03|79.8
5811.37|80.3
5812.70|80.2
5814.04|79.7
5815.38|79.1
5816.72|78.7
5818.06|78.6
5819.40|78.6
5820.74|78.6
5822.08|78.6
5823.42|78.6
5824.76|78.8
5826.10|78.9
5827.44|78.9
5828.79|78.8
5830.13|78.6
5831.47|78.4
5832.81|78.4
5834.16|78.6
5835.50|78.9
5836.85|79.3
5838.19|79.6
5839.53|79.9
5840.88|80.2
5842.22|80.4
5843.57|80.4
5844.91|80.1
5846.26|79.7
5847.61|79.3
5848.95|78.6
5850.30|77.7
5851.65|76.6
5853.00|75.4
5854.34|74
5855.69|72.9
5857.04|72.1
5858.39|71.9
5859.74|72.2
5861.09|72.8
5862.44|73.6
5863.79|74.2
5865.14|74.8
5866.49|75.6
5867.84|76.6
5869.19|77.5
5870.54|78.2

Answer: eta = 5778.01 angstrom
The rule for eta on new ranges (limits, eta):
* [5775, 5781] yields 5775.35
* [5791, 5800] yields 5799.33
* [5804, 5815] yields 5811.37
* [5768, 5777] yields 5768.70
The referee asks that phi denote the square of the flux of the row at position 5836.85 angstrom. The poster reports 6288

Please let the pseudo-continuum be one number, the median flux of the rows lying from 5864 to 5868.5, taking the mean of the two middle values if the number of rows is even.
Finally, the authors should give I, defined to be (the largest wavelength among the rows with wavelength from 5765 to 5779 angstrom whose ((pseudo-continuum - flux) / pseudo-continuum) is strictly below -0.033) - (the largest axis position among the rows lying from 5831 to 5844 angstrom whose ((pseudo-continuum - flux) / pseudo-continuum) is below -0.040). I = -68.2 angstrom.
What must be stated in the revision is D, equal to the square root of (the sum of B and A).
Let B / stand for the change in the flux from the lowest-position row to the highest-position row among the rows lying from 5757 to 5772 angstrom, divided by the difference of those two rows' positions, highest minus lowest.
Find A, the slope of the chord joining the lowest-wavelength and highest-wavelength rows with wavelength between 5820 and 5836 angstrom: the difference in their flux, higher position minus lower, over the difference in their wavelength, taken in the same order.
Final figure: 0.27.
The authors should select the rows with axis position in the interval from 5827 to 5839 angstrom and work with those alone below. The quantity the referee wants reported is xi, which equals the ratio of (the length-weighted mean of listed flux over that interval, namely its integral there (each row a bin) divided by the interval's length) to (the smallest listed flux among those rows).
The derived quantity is 1.01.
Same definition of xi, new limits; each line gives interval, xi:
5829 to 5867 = 1.07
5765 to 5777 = 1.01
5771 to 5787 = 1.04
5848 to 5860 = 1.04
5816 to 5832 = 1.00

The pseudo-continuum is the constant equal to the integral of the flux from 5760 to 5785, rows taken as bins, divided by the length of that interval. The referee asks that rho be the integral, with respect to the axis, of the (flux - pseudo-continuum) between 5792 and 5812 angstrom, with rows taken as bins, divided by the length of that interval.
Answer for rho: 1.3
